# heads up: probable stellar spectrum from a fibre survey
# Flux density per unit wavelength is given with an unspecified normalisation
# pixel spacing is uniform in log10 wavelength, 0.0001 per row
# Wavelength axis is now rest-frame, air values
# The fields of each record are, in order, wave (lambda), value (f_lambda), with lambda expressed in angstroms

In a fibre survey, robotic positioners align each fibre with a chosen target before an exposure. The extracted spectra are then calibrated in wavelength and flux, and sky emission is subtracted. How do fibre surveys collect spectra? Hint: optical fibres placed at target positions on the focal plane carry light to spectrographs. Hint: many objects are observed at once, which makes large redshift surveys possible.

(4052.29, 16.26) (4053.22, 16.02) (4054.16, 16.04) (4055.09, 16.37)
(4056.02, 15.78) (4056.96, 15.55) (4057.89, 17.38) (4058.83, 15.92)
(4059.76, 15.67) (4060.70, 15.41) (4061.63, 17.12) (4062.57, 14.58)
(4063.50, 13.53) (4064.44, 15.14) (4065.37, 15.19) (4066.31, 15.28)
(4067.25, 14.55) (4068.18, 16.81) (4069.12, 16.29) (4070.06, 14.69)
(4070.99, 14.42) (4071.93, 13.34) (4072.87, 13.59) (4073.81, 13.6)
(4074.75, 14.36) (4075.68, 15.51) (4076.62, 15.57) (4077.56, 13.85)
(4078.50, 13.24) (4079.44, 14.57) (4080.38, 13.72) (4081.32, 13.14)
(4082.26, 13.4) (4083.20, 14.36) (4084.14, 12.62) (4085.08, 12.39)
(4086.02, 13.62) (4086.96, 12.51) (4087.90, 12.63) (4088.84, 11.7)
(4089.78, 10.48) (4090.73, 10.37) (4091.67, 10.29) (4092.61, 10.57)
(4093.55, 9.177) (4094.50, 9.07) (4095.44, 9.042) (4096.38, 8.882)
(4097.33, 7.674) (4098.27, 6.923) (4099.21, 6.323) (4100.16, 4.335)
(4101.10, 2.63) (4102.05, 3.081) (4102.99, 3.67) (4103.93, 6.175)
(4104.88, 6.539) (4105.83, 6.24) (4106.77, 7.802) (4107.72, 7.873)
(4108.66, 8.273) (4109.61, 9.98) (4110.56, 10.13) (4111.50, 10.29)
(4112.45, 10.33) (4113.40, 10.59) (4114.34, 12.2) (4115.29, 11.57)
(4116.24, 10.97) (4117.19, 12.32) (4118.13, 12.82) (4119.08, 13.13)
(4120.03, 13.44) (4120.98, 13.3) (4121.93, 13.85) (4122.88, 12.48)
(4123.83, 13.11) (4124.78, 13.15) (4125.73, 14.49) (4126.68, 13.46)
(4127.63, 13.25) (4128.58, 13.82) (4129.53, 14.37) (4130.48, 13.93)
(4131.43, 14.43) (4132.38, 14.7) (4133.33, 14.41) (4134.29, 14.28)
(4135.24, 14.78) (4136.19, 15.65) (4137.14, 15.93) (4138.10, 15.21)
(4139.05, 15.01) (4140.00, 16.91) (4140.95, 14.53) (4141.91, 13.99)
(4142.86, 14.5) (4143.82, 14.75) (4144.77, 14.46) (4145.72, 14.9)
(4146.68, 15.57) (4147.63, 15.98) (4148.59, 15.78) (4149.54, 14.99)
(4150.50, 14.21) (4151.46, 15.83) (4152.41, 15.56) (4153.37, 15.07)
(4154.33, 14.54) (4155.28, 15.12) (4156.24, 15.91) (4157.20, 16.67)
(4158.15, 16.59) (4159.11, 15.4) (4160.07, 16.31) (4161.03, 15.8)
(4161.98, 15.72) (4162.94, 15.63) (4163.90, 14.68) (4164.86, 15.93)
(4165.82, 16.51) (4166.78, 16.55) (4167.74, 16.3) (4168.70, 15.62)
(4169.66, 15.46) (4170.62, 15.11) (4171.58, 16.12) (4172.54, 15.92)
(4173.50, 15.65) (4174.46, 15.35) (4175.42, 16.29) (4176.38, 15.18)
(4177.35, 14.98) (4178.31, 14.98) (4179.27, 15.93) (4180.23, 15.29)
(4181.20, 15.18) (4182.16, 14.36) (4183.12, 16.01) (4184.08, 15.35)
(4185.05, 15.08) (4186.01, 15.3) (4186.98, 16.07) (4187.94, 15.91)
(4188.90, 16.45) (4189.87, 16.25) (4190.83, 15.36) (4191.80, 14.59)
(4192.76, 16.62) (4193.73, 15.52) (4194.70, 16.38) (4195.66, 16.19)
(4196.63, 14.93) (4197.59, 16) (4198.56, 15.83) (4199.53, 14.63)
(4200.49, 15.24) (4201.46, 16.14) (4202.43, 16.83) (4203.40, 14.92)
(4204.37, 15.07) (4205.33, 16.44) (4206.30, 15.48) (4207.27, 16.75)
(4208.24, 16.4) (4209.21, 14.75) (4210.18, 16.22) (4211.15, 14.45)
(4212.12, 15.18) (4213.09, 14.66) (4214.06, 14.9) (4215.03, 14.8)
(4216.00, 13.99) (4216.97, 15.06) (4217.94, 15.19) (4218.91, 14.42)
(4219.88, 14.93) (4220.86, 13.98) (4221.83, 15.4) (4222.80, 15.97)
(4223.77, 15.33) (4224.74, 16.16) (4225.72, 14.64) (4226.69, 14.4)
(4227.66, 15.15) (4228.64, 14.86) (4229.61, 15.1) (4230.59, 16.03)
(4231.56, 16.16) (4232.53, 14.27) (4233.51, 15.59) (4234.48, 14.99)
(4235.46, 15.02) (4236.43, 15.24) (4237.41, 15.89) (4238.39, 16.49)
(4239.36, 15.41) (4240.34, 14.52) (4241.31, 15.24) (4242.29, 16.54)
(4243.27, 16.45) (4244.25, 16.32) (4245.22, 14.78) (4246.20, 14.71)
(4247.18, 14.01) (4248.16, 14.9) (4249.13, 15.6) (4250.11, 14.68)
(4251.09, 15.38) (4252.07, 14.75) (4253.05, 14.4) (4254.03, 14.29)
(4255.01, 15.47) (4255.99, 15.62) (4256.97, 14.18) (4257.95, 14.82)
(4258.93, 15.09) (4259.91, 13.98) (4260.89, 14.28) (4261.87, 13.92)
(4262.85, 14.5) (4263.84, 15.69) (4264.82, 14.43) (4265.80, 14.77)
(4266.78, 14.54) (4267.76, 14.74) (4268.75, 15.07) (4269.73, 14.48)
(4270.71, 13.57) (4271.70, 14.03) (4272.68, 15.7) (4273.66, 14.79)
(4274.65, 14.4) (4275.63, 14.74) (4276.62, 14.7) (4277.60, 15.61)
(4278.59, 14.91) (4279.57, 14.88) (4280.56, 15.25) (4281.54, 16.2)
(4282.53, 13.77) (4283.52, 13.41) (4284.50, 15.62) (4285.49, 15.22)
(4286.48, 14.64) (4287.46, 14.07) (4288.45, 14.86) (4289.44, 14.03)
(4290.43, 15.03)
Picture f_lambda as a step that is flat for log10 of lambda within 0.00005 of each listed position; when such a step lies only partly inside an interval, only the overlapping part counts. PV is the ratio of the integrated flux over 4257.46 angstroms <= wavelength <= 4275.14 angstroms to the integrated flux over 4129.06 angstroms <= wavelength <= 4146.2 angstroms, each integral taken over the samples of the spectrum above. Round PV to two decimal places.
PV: 1.02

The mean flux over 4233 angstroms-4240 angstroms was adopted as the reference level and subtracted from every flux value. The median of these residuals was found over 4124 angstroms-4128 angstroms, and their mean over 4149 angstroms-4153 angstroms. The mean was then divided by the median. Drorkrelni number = 0.2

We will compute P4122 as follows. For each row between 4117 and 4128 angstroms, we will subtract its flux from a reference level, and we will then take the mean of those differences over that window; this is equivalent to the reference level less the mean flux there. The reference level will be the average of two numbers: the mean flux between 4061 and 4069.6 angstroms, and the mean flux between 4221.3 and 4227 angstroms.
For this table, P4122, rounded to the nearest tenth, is 2.1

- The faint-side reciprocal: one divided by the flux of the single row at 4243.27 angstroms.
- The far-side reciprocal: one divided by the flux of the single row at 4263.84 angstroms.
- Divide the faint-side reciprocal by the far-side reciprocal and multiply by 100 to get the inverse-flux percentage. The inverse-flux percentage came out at 95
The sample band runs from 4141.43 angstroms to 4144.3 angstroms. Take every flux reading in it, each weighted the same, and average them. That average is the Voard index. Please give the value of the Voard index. 14.4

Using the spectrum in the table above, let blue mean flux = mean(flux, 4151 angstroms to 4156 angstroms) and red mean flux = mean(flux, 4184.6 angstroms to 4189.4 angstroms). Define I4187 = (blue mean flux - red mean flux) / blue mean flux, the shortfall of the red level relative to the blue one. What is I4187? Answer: 0.0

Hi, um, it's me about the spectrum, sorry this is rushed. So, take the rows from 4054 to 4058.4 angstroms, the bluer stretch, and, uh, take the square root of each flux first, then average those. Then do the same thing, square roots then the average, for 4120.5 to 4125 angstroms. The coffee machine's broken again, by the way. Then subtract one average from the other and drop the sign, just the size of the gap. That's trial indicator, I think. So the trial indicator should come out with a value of 0.40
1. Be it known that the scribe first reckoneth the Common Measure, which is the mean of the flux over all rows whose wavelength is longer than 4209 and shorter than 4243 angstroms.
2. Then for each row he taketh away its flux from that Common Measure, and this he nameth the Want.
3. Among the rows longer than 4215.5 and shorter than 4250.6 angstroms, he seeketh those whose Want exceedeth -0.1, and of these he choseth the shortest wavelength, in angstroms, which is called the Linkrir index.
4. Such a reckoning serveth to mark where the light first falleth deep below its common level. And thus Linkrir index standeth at 4216.00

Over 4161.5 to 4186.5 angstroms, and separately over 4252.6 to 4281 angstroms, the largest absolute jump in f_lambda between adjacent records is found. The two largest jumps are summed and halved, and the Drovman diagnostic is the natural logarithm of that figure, 0.51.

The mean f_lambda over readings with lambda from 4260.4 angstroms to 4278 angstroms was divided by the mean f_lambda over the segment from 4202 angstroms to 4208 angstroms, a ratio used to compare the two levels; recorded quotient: 0.92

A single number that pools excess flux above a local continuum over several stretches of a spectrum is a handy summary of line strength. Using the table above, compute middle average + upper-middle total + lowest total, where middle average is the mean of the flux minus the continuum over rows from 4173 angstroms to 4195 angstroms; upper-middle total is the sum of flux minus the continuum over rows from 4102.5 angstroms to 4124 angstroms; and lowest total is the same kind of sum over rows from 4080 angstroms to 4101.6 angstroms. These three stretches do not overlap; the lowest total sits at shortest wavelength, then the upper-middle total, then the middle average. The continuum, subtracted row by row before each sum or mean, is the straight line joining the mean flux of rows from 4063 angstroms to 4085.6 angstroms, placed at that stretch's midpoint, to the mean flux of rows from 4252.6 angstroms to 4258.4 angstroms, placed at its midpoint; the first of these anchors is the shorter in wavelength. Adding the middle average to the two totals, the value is -187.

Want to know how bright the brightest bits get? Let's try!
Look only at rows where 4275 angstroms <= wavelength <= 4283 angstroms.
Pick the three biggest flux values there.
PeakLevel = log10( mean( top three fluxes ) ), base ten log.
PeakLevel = 1.20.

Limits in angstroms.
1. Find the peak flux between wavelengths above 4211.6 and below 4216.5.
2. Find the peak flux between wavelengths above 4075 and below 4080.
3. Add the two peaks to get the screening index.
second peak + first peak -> 31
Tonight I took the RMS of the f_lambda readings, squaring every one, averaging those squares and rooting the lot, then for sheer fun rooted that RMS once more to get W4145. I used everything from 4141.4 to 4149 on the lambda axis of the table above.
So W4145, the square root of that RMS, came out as 3.87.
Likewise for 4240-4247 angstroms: 3.94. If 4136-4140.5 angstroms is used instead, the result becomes 3.97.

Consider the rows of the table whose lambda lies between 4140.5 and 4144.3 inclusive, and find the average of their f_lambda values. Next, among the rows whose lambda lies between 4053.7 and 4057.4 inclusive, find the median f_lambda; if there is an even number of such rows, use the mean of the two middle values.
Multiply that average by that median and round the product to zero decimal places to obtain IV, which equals 230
